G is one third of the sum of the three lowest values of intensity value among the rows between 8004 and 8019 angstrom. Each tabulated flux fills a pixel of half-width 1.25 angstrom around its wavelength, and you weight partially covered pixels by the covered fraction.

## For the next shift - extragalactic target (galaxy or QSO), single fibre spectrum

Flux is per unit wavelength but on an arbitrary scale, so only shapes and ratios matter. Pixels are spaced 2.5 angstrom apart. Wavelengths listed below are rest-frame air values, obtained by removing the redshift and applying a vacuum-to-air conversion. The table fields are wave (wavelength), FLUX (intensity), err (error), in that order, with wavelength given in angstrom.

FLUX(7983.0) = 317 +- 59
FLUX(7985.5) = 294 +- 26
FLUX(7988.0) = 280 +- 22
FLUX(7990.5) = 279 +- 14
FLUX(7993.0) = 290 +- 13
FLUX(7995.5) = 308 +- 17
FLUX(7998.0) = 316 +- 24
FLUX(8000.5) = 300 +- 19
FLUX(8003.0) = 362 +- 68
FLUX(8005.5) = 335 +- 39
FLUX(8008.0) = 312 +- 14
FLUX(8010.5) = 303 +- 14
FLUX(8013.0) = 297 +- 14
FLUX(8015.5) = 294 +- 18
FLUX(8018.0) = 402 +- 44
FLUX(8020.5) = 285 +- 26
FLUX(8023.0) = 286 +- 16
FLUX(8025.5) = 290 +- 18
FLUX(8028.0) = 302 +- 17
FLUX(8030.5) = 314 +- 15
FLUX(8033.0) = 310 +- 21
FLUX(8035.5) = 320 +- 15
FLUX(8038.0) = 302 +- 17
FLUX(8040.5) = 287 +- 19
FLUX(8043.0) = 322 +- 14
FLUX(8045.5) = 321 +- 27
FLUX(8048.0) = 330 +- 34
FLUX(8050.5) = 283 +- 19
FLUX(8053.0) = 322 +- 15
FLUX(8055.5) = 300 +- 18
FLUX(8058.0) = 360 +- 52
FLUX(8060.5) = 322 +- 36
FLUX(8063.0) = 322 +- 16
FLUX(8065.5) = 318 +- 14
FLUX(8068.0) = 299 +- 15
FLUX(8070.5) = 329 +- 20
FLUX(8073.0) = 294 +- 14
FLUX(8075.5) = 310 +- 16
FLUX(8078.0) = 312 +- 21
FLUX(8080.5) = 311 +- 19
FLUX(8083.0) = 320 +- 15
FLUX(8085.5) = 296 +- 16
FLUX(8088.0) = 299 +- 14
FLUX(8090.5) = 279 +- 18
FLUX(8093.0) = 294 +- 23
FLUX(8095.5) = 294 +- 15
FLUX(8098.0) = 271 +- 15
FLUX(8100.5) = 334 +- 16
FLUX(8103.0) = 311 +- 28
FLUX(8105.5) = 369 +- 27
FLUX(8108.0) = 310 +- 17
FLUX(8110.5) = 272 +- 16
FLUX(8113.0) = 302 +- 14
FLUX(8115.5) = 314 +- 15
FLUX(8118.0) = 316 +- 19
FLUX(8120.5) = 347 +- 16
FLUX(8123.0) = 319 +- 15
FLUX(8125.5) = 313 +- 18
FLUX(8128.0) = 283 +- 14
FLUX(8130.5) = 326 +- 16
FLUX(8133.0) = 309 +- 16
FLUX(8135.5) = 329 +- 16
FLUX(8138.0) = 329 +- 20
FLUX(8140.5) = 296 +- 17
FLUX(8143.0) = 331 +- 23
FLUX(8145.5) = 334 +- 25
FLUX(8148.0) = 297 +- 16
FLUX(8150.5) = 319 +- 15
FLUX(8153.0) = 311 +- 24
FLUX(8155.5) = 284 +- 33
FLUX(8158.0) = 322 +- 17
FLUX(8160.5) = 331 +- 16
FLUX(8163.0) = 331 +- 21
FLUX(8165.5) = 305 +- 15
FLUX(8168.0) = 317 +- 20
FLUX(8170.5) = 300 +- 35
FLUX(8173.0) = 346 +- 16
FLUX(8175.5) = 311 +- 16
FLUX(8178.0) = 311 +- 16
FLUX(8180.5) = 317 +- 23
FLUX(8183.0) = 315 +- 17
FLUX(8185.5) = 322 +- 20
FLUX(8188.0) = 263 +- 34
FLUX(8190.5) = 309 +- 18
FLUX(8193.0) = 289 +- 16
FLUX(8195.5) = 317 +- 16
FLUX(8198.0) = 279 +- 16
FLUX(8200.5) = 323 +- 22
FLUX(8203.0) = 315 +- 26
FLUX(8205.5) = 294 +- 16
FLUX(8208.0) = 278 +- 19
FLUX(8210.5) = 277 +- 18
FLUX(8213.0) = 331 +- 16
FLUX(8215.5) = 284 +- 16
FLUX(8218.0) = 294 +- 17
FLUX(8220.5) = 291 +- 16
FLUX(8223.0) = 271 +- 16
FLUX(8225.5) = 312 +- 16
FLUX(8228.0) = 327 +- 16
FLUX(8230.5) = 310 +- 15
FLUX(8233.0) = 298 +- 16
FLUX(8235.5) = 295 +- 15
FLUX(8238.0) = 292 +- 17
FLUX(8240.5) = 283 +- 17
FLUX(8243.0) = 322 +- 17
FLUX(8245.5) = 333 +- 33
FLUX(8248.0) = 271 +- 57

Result 298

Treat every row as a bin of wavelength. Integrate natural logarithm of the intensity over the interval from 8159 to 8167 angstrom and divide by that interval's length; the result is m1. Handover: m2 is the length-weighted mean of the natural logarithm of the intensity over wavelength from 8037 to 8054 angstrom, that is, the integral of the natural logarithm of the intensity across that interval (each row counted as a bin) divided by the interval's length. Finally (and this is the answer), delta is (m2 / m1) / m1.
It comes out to 0.172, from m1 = 5.77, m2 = 5.73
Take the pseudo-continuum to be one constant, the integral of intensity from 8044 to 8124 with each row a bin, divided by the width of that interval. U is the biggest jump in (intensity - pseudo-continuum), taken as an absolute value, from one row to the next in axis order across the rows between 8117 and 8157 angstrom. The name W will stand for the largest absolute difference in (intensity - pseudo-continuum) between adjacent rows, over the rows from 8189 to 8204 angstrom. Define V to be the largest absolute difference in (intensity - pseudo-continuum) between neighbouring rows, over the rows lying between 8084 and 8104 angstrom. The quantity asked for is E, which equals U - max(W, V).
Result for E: -20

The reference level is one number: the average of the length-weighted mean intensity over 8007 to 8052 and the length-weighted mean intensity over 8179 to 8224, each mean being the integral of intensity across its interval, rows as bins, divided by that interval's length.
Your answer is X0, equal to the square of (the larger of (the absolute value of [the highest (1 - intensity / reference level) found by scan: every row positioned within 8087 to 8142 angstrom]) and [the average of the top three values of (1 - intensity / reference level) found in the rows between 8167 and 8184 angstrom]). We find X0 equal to 0.0116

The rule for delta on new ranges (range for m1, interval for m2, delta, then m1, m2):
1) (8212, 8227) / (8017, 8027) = 0.177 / 5.69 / 5.74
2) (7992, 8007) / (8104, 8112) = 0.173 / 5.76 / 5.75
